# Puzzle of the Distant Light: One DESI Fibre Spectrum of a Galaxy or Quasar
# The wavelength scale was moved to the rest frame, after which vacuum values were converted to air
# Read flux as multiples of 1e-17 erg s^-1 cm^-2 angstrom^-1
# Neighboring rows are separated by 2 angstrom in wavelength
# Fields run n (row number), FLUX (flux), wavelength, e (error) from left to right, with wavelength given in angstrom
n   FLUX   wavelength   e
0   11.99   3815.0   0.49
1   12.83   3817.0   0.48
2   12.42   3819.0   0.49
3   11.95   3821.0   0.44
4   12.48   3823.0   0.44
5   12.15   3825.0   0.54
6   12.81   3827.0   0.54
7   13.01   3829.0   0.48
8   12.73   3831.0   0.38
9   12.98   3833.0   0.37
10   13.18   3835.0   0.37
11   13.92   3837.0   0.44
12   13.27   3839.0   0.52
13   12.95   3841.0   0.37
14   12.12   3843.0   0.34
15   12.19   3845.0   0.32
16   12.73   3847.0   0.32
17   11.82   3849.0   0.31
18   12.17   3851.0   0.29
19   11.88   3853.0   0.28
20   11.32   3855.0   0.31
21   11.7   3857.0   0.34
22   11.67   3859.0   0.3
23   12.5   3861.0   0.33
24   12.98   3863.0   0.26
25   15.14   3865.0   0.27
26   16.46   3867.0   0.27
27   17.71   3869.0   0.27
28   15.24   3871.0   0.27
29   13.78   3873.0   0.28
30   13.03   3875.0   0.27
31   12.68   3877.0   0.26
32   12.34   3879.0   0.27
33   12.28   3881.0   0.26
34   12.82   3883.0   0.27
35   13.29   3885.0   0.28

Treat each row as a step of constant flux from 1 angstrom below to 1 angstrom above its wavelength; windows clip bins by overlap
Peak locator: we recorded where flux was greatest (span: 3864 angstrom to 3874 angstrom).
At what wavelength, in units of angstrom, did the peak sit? 3869.0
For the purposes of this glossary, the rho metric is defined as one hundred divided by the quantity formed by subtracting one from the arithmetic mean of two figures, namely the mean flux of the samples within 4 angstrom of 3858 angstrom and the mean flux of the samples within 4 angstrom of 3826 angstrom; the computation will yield 8.9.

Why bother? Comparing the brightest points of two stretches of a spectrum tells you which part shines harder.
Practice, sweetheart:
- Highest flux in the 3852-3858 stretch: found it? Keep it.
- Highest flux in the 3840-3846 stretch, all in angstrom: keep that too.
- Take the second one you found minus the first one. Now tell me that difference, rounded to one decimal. 1.1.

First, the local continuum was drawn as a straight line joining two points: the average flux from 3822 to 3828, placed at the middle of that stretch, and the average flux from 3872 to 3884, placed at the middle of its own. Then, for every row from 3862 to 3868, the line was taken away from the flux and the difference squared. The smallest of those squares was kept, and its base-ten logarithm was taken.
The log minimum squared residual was -1.2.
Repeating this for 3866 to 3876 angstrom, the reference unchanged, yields -1.3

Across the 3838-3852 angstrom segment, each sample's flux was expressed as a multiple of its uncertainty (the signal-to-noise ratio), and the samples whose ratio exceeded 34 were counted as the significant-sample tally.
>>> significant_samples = 6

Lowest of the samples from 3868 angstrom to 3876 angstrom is 13.03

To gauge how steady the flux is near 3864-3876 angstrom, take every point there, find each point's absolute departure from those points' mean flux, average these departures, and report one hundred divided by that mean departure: 80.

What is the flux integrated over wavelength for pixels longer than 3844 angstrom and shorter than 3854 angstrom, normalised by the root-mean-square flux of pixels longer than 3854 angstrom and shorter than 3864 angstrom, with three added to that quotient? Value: 13.1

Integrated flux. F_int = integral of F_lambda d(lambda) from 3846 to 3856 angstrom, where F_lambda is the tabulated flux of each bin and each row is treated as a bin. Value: 120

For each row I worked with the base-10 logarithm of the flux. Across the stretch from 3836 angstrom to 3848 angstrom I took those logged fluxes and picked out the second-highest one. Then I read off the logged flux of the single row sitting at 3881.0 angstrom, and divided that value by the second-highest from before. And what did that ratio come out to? 0.97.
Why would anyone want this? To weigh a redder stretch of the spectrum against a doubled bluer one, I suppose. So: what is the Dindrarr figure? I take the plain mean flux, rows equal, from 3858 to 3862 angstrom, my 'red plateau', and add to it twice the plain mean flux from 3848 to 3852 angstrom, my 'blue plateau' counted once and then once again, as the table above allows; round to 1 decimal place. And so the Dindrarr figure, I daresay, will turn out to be 36.1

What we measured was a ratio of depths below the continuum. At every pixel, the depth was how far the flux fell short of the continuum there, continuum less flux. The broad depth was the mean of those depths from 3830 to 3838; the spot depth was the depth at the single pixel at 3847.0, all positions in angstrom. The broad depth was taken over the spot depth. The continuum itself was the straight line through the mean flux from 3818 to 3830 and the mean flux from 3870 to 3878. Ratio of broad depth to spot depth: -1.6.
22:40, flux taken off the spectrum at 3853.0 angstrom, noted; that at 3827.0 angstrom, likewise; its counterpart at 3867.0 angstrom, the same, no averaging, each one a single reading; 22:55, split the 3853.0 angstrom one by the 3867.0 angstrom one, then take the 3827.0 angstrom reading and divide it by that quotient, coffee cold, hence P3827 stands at 17.7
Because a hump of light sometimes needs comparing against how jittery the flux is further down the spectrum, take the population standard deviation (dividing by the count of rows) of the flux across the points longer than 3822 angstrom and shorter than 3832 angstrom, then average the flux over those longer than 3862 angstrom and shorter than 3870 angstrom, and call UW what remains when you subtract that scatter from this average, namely 15.3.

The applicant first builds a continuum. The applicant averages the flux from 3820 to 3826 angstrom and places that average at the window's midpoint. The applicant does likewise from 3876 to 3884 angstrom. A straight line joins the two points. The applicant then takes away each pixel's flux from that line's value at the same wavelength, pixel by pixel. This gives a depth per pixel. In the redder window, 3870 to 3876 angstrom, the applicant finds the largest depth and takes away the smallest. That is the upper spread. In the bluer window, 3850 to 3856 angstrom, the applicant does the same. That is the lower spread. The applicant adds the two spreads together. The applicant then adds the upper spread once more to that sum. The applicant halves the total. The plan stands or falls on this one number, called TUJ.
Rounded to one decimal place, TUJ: 2.7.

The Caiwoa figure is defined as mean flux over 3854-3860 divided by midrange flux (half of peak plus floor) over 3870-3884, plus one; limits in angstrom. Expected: 1.84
